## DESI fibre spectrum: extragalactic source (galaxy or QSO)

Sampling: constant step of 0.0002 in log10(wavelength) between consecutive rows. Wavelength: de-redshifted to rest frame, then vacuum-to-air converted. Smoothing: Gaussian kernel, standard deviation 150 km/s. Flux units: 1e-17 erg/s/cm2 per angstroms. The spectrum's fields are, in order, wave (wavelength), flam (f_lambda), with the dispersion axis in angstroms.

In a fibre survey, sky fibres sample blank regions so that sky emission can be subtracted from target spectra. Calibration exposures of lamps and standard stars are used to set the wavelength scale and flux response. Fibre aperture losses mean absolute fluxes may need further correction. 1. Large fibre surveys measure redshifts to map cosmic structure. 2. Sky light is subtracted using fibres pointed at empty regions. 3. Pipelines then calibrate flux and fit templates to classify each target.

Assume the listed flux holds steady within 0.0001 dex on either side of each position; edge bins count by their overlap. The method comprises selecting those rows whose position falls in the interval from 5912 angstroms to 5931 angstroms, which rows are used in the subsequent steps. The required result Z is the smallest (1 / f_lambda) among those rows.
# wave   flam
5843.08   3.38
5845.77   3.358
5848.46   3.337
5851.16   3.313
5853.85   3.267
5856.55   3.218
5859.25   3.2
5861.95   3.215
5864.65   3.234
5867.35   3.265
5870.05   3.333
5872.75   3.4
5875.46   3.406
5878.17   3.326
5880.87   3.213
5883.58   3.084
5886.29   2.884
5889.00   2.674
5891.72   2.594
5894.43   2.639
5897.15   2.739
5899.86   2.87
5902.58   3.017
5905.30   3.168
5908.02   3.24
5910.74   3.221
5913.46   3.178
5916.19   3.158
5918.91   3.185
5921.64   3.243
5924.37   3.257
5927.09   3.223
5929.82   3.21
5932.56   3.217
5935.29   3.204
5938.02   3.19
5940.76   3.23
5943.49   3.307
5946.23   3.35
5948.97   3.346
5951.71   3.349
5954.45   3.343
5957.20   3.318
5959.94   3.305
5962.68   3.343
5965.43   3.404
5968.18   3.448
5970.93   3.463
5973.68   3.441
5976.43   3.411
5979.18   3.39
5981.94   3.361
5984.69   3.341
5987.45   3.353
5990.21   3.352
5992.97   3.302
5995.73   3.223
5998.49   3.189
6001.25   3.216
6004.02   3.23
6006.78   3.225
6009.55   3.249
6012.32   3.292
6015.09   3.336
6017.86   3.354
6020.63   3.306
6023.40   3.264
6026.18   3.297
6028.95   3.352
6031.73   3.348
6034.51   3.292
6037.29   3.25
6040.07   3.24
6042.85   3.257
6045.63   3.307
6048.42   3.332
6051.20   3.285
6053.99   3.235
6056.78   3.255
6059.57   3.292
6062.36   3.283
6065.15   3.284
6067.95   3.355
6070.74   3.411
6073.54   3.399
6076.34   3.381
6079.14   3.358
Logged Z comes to 0.307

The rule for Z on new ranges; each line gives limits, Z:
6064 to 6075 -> 0.293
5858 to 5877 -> 0.294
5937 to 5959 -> 0.299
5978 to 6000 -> 0.295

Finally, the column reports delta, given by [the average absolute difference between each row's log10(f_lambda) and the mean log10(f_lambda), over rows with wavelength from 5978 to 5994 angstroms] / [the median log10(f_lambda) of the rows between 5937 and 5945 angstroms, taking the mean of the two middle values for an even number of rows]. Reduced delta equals 0.0048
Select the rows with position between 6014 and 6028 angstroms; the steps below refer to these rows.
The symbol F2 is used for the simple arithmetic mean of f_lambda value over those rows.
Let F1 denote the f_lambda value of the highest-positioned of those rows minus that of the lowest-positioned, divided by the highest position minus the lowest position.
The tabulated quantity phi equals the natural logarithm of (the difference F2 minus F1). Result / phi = 1.20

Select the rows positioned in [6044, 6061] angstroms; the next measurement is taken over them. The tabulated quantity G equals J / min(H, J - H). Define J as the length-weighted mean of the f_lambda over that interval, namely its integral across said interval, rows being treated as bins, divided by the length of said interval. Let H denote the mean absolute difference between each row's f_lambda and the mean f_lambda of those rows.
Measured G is 125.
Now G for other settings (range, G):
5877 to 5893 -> 12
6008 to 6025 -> 104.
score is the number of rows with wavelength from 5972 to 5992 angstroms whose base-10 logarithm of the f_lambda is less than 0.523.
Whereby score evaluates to 0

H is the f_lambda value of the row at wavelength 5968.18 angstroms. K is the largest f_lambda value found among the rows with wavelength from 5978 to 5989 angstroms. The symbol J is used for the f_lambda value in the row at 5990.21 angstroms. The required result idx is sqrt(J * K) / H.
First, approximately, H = 3.448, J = 3.352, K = 3.39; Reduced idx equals 0.98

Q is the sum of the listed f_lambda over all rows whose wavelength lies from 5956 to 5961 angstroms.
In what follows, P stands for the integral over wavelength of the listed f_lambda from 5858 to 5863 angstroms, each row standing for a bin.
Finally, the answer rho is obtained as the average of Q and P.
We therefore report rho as 11.3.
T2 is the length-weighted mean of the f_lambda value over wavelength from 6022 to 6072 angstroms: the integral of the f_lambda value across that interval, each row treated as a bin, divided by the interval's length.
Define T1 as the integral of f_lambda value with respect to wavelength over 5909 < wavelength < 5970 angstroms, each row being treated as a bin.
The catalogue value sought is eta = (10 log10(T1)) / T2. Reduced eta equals 7.0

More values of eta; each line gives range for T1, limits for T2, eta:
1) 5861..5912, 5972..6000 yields 6.6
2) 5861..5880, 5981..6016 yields 5.5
